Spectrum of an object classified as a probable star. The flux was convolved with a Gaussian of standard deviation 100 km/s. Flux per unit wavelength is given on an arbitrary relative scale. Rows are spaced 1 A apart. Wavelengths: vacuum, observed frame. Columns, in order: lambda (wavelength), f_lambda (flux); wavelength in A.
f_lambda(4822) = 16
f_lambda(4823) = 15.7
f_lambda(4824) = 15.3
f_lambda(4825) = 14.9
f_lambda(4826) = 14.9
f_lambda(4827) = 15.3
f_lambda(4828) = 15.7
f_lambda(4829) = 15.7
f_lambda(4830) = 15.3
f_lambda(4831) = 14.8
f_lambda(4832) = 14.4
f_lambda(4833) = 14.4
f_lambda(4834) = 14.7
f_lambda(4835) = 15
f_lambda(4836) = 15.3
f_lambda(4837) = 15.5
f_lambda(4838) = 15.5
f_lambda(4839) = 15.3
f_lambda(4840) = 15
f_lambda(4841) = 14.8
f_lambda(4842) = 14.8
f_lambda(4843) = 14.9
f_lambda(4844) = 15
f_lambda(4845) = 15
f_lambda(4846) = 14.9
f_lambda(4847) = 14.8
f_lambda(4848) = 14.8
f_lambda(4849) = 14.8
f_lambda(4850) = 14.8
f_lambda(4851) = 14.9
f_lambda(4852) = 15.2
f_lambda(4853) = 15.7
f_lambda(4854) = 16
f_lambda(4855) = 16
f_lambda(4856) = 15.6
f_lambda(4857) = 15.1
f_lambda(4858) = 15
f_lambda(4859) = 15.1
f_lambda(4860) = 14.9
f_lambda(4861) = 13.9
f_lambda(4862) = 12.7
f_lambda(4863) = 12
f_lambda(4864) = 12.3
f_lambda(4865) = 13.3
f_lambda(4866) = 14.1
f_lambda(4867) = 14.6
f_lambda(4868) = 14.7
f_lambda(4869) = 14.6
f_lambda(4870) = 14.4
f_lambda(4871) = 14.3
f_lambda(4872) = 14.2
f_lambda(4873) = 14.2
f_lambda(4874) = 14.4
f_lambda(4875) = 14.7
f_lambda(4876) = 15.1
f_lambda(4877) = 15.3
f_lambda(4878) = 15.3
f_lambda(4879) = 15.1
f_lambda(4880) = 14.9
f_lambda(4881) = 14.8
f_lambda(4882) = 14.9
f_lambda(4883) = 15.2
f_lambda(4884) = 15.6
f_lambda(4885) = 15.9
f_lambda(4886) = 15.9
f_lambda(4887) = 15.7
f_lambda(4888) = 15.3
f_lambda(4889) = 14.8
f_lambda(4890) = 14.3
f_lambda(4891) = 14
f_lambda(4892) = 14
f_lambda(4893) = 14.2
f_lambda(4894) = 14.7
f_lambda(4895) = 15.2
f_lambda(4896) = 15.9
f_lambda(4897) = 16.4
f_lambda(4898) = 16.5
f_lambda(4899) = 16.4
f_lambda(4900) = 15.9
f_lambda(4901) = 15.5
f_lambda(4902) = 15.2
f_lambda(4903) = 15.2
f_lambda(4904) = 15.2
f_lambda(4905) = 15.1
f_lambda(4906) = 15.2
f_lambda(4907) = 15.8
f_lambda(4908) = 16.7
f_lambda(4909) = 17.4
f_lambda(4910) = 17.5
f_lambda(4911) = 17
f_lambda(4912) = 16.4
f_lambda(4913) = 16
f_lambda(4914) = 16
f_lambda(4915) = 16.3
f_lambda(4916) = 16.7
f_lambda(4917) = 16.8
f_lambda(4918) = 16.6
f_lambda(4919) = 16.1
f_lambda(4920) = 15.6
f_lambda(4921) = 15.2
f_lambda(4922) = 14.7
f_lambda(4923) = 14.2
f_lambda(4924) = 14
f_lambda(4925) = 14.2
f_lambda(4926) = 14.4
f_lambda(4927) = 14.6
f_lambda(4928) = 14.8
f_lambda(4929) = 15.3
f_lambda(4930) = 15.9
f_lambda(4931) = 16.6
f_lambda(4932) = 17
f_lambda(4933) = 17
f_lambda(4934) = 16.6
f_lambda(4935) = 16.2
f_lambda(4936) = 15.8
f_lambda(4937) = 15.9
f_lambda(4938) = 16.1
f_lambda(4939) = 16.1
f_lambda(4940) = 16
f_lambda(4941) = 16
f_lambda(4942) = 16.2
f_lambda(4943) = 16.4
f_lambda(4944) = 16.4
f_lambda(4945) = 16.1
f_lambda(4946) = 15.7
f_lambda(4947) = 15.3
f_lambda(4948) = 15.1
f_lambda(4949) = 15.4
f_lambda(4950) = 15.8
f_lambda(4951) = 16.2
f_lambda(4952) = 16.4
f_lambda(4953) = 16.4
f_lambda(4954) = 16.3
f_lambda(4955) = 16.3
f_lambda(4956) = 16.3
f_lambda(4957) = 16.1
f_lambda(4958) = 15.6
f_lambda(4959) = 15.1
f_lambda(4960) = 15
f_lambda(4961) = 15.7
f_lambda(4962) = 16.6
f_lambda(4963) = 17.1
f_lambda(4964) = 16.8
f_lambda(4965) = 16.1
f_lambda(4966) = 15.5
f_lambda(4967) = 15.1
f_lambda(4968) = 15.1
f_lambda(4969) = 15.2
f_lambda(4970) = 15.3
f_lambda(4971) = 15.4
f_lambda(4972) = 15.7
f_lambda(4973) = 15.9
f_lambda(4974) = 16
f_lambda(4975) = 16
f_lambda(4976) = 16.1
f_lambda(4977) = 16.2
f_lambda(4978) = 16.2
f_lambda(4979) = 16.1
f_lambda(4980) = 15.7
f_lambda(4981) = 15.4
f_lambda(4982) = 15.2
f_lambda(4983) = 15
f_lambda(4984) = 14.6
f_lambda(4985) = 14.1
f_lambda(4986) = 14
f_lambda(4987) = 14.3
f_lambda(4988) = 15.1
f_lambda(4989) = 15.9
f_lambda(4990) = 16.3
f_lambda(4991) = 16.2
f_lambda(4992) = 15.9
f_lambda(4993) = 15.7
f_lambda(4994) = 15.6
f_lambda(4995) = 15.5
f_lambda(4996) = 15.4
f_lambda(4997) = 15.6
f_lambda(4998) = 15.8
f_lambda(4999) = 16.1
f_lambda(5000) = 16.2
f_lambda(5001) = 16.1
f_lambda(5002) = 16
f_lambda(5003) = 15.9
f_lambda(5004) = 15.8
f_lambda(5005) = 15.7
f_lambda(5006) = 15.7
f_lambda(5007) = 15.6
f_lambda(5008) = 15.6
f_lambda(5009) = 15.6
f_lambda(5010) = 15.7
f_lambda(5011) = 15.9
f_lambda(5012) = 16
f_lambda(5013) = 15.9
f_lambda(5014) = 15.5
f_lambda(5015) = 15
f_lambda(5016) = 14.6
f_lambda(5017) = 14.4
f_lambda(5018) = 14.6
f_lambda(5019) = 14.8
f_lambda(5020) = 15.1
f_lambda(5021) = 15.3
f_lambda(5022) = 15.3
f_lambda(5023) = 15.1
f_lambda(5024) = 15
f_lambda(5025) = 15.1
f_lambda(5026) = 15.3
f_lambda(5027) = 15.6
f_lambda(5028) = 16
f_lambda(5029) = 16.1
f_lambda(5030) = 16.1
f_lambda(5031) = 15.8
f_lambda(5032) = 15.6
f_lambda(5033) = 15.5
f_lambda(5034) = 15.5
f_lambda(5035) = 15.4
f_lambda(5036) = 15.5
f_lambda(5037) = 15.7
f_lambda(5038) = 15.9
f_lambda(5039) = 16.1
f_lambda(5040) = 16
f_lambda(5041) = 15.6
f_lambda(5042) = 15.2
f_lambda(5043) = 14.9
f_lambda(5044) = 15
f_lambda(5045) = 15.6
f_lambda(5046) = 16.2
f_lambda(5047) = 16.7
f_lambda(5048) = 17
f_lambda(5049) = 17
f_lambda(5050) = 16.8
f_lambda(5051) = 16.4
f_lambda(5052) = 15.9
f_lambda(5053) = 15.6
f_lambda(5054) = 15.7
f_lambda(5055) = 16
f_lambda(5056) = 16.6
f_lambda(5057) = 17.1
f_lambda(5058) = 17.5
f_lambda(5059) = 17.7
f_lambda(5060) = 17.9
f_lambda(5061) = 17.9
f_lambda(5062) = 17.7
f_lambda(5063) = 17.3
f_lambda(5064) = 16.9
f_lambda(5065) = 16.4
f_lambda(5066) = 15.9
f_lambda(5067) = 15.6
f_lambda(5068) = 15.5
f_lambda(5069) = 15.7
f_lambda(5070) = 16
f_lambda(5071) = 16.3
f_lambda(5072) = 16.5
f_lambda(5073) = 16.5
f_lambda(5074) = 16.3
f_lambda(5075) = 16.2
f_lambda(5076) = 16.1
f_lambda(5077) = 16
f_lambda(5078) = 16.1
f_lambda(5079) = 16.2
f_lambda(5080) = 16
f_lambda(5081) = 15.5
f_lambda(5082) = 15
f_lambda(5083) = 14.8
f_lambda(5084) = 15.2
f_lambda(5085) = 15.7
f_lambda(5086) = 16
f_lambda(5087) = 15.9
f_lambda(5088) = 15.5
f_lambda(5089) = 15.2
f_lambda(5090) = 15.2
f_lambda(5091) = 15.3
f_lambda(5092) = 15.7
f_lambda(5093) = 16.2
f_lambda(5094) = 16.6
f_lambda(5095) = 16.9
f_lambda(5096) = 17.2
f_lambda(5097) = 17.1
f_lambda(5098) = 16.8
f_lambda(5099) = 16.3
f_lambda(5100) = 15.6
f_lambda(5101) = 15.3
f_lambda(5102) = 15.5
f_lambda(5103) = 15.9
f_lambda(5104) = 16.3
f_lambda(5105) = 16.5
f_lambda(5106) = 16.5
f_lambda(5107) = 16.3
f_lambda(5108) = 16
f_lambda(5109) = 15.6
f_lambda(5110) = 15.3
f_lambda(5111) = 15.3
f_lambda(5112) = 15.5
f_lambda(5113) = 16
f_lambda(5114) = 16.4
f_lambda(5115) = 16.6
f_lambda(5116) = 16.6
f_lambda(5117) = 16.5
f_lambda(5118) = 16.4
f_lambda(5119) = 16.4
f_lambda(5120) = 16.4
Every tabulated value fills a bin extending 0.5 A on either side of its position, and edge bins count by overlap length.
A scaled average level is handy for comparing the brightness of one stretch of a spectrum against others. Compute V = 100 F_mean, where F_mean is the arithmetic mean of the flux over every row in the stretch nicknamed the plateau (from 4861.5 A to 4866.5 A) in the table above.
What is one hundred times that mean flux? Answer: 1288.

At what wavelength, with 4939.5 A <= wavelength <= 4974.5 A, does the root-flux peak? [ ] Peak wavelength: 4963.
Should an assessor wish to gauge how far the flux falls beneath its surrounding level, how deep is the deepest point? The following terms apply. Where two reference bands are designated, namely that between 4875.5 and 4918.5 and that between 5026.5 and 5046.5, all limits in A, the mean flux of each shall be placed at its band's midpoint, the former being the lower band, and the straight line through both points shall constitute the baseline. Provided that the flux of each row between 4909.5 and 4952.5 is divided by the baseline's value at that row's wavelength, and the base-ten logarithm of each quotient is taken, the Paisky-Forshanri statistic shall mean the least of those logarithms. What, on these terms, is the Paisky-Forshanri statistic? -0.048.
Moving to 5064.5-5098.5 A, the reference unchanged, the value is -0.025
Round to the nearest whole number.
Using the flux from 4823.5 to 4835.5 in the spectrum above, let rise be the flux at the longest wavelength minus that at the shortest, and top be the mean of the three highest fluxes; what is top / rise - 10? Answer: -62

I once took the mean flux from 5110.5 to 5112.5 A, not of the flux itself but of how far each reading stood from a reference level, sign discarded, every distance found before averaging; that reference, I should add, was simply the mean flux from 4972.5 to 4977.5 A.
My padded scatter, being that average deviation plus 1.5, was 2.1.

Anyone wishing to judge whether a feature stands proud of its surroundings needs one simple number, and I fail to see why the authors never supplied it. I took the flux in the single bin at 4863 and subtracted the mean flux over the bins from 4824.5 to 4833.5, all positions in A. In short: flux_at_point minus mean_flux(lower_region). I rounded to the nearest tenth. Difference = -3.0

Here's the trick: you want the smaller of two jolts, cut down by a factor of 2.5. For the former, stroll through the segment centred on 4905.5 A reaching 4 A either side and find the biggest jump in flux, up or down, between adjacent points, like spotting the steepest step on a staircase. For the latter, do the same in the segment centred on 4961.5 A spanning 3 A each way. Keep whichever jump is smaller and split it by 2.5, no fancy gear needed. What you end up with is 0.36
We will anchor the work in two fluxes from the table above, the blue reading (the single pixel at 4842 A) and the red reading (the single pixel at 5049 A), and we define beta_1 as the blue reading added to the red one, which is 31.8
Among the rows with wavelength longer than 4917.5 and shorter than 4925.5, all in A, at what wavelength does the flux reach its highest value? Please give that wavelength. 4918 A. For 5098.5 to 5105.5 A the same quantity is 5105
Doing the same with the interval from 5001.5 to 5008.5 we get 5002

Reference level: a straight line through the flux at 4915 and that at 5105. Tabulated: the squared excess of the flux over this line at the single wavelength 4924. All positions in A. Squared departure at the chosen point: 5.3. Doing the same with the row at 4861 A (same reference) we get 5.5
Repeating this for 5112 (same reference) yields 1.0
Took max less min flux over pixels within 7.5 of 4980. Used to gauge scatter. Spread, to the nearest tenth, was 2.2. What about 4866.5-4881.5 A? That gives 1.1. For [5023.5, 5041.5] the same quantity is 1.1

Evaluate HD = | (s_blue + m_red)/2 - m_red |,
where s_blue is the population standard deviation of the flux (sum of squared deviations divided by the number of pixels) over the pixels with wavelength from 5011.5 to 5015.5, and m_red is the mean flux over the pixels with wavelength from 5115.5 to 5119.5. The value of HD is 8.04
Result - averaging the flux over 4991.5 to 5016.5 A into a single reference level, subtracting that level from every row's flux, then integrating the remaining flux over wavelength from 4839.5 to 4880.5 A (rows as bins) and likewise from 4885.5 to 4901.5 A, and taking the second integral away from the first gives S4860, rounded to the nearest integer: -36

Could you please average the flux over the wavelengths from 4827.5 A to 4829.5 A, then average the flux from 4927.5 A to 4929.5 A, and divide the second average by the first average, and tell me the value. 0.959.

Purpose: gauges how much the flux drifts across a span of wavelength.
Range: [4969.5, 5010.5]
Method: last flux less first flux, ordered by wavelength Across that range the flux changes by 0.40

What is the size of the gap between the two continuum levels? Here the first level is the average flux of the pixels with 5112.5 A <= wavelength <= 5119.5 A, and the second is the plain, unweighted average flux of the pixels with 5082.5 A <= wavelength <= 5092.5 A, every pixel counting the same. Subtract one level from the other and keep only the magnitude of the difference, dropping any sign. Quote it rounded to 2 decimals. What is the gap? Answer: 0.96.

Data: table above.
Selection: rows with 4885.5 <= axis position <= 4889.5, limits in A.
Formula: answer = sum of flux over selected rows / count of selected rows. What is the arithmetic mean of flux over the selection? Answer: 15.4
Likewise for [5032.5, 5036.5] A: 15.5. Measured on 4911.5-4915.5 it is 16.2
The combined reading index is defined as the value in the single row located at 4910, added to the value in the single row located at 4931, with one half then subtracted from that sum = 33.6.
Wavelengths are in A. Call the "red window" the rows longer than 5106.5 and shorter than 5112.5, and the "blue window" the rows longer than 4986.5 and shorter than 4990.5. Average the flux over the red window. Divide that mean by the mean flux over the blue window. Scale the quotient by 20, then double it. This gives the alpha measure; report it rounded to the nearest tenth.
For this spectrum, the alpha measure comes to 40.7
